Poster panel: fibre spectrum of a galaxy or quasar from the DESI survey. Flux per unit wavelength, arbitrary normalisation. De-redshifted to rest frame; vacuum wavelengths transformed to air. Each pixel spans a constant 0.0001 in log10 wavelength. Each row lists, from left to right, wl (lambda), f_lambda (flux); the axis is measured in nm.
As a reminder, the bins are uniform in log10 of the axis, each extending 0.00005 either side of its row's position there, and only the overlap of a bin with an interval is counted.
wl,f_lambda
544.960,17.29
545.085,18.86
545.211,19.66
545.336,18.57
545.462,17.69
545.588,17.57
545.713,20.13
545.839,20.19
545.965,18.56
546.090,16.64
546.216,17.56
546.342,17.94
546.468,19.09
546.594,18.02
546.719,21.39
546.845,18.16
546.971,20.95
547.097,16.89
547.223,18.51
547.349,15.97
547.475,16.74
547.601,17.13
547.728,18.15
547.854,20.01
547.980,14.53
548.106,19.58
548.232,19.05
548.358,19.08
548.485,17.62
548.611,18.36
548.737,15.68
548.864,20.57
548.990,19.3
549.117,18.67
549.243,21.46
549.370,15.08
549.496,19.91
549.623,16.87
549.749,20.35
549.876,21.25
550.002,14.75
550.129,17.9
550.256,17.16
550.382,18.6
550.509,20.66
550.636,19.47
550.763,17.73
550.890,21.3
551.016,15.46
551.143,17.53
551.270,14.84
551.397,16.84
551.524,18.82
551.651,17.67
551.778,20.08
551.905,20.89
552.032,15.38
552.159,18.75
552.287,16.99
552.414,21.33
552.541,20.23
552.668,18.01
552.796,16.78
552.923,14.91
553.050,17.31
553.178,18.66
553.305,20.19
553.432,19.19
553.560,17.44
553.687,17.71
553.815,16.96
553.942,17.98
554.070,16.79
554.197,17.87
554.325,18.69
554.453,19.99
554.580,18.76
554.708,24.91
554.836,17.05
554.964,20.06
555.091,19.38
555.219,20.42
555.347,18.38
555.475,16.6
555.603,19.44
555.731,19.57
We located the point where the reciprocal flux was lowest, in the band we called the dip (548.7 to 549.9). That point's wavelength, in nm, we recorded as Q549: 549.243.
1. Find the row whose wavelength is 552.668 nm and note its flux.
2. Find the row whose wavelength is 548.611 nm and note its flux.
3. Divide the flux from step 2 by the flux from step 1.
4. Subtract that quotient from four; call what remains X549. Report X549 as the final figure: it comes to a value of 2.98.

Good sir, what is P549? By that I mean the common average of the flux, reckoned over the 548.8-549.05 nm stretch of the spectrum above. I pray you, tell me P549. 19.9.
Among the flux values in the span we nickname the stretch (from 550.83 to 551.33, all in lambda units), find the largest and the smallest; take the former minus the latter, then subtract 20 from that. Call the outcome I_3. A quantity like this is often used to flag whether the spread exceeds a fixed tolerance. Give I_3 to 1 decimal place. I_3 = -13.5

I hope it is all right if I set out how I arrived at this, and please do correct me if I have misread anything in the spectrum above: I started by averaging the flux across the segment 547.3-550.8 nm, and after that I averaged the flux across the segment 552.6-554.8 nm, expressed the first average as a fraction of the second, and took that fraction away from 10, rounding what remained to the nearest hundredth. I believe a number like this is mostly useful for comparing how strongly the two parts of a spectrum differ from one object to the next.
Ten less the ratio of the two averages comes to 9.00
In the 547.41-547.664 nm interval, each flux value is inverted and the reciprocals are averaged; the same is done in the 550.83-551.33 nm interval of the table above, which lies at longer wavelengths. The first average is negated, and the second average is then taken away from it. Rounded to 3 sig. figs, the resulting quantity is -0.118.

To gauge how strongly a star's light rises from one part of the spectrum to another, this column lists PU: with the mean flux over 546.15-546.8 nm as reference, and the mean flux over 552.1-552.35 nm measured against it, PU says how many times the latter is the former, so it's 0.95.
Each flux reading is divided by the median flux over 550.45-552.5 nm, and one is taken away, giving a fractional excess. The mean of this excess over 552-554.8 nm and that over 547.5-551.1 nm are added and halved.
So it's 0.009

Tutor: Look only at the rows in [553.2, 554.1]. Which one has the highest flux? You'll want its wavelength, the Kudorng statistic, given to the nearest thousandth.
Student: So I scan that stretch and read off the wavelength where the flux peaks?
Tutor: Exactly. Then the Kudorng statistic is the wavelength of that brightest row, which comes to 553.305 nm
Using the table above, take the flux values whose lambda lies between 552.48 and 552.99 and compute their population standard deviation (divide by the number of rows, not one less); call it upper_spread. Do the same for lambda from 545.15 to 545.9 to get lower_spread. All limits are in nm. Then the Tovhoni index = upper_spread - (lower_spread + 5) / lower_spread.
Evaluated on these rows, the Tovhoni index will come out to -3.7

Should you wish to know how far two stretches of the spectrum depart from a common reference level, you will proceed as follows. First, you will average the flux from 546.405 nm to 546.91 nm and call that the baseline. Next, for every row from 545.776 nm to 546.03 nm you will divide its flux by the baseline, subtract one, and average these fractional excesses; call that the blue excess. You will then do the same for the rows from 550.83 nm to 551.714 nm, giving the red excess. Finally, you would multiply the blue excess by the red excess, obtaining -0.001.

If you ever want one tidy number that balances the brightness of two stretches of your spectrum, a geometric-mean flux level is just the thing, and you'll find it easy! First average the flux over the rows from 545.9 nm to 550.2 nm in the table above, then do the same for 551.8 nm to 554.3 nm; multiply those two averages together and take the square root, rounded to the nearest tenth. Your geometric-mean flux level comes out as 18.2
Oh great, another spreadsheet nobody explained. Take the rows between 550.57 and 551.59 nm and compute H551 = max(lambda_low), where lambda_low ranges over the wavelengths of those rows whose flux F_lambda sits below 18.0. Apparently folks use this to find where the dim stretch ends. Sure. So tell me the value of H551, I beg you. 551.397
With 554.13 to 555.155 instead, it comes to 554.836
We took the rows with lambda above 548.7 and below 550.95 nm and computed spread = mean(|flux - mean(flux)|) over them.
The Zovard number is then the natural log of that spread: 0.57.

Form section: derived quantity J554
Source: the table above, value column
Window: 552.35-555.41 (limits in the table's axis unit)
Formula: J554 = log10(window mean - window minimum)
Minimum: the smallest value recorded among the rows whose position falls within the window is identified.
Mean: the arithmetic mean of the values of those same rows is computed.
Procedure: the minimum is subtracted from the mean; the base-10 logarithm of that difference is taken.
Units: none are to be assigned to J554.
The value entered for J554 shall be 0.58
